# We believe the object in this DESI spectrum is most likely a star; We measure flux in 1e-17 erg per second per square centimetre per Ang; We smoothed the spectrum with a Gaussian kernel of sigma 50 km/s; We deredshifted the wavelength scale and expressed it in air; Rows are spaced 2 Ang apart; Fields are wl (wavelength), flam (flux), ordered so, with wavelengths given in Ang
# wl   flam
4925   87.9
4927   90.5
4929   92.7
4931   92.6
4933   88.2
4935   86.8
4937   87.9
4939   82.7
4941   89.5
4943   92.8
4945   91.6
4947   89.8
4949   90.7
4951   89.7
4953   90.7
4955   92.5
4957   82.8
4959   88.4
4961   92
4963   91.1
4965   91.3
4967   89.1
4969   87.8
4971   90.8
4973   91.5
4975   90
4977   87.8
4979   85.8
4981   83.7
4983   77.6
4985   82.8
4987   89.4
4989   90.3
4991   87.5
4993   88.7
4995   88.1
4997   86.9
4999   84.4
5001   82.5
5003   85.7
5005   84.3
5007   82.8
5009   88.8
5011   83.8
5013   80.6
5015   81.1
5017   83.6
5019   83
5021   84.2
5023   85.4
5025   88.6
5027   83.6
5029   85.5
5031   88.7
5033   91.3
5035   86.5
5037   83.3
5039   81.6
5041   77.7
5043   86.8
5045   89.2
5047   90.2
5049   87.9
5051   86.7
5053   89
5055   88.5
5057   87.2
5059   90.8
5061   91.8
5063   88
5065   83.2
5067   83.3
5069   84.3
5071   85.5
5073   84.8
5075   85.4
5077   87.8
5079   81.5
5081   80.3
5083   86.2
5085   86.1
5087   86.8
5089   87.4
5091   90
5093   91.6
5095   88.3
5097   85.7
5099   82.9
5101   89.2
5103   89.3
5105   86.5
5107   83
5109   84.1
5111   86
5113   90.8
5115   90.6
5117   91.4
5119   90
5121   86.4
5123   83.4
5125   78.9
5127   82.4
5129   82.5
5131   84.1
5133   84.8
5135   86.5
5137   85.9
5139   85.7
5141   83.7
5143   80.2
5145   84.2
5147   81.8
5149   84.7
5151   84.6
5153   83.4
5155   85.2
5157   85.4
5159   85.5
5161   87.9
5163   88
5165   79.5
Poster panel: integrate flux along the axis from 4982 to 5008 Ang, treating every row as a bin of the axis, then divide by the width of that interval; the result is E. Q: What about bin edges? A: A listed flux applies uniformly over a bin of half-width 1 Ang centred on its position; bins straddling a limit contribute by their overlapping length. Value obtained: 85.5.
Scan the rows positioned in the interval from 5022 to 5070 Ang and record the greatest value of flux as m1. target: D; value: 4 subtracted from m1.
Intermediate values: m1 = 91.8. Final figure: 87.80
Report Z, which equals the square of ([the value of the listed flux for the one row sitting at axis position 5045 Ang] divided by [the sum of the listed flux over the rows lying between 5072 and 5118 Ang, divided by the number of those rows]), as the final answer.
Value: 1.06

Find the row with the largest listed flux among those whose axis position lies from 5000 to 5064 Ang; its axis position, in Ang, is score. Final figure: 5061 Ang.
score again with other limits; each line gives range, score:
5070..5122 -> 5093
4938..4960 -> 4943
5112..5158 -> 5117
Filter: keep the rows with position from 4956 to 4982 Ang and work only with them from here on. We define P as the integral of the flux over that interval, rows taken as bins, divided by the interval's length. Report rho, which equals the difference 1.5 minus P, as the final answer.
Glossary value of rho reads -87.1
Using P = 88.6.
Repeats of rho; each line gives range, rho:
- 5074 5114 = -84.9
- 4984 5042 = -83.7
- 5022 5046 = -84.2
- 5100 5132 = -84.7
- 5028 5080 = -84.9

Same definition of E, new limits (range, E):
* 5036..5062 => 87.0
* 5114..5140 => 85.6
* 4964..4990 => 87.5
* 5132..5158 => 84.3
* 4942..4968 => 90.2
